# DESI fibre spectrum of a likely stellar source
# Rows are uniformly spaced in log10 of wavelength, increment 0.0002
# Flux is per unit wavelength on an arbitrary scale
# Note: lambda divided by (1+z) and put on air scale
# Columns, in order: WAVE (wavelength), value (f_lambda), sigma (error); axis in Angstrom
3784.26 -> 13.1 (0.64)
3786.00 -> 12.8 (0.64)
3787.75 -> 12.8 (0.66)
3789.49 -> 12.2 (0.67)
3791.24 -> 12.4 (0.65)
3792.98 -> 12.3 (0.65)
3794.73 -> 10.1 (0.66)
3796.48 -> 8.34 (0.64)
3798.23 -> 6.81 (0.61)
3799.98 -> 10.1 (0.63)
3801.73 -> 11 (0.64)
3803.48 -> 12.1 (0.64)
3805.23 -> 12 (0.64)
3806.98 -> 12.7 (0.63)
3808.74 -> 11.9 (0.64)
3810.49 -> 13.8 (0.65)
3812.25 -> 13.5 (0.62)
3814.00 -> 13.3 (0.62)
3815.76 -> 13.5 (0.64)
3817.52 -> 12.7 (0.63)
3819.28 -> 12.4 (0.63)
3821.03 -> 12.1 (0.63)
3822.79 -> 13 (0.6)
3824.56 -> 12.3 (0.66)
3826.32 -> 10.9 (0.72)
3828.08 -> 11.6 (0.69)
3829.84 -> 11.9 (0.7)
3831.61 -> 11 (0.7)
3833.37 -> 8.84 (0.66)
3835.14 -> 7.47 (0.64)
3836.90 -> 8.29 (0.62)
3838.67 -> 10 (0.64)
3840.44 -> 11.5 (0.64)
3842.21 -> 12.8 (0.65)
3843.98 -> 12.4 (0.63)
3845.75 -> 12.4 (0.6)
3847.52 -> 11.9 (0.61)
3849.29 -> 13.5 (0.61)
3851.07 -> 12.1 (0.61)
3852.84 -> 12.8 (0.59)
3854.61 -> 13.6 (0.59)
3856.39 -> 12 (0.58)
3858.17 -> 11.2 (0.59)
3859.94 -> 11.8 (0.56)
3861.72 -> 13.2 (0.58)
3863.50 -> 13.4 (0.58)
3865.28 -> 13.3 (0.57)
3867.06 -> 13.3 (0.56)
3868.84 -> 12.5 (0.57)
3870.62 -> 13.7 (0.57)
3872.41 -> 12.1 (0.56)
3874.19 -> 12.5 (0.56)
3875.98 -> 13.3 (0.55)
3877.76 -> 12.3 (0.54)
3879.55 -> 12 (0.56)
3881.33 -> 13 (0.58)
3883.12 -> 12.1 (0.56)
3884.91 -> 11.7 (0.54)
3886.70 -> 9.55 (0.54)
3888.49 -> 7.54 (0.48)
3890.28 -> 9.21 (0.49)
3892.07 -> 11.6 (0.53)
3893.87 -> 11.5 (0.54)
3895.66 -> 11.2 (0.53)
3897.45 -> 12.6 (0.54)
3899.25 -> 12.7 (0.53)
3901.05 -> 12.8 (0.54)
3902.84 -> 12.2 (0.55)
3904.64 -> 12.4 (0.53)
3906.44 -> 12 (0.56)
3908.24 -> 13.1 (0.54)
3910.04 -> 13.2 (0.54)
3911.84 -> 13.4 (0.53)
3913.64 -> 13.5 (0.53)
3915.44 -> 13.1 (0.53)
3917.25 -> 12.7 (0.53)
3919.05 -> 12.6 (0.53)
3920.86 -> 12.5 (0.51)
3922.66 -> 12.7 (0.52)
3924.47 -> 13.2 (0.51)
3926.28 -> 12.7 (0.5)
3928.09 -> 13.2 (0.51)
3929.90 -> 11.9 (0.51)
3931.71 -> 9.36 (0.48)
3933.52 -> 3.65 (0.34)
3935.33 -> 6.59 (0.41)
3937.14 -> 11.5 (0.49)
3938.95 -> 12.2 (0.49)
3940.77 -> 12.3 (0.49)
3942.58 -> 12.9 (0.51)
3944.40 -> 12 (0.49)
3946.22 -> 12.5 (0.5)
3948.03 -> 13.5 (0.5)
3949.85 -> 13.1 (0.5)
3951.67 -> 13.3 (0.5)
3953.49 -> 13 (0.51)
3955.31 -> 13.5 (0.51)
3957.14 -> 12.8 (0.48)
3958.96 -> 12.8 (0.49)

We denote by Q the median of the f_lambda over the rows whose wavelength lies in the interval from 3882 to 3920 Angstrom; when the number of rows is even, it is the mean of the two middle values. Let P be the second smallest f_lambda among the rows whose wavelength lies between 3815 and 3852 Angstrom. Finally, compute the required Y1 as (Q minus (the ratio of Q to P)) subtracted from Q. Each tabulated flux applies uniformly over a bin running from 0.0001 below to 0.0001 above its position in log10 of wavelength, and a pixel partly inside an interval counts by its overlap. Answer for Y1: 1.50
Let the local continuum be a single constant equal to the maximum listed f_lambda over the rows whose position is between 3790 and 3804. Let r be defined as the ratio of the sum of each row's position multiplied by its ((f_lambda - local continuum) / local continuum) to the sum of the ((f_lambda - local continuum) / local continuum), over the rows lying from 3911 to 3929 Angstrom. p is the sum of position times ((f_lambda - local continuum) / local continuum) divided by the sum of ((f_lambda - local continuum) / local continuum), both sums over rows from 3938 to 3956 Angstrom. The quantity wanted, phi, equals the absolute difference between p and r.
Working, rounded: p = 3952.0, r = 3918.8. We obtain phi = 33.1 Angstrom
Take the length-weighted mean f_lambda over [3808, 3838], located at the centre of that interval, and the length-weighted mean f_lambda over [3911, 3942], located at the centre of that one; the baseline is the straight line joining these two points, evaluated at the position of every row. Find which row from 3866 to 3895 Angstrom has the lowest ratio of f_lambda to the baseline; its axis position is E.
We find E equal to 3888.49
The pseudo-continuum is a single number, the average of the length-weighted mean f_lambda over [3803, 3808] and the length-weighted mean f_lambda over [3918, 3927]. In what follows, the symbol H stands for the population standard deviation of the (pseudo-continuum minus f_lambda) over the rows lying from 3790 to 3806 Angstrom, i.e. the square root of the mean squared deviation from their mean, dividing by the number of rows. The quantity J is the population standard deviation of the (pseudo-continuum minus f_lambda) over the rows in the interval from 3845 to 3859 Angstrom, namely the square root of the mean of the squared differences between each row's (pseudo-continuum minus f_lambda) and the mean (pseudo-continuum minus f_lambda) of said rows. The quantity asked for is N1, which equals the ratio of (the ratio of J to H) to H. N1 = 0.2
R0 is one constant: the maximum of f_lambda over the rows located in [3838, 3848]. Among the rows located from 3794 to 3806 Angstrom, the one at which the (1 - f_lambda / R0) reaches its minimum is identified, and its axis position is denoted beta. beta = 3803.48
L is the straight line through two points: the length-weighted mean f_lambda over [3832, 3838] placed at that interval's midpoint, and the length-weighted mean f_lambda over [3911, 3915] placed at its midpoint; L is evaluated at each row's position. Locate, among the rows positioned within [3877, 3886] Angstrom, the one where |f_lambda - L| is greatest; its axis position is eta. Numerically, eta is 3881.33 Angstrom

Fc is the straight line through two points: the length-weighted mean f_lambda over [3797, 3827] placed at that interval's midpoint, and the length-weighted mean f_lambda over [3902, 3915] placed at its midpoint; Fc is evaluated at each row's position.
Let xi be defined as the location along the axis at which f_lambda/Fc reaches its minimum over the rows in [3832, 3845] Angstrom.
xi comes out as 3835.14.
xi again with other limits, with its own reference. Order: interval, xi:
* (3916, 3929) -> 3920.86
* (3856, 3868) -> 3858.17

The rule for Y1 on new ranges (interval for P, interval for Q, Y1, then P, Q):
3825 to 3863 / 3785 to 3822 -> 1.48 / 8.29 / 12.3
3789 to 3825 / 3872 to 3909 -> 1.45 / 8.34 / 12.1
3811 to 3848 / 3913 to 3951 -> 1.52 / 8.29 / 12.6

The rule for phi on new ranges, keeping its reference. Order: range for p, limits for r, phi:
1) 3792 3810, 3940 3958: 153.6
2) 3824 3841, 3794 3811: 37.3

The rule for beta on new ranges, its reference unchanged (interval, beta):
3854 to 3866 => 3854.61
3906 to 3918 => 3913.64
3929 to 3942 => 3940.77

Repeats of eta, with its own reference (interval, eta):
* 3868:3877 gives 3870.62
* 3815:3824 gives 3815.76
